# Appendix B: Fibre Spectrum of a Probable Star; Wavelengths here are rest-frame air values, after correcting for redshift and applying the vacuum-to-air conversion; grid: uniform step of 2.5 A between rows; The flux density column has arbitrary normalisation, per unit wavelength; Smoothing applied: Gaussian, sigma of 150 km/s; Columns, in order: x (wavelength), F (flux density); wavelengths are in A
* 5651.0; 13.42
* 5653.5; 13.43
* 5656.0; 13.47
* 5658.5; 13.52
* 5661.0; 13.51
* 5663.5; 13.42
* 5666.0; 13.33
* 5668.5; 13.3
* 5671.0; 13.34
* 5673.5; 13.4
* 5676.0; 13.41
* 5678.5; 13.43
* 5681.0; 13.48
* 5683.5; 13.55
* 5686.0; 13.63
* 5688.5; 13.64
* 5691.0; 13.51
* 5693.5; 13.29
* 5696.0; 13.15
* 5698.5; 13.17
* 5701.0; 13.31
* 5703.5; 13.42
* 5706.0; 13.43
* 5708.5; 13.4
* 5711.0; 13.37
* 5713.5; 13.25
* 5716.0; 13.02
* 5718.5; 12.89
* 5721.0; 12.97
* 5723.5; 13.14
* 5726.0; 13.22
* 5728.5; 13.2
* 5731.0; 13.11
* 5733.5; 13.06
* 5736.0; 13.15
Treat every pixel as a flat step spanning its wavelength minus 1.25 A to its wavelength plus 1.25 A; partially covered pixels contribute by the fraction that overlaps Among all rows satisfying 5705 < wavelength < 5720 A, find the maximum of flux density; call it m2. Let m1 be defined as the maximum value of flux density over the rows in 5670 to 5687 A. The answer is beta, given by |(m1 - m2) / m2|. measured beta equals 0.015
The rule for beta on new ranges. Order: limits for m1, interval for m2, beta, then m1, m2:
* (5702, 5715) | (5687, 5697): 0.015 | 13.43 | 13.64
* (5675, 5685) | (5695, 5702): 0.018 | 13.55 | 13.31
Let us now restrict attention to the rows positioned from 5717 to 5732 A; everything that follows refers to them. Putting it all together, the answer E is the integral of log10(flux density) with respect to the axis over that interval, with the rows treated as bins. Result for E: 16.8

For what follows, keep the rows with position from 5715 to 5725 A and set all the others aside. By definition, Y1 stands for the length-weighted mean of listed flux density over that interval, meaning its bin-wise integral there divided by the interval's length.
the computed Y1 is 13.0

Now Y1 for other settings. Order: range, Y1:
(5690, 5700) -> 13.3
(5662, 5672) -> 13.4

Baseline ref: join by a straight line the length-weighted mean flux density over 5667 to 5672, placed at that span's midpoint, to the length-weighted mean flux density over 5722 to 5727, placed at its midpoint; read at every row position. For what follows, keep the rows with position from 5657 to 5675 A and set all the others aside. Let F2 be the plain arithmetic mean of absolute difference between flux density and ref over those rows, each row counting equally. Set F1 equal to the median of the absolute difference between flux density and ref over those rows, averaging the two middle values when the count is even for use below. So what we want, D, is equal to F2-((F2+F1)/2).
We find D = -0.0019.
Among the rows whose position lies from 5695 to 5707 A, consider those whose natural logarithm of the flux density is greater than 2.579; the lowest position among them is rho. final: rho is 5701.0 A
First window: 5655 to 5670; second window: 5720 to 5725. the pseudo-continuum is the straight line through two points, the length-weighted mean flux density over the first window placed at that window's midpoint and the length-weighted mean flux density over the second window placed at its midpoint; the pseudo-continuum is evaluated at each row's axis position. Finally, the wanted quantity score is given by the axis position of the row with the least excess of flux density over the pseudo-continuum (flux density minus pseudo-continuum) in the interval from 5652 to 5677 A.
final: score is 5668.5 A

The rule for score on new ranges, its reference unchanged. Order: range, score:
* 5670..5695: 5671.0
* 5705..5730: 5718.5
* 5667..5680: 5668.5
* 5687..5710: 5696.0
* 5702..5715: 5713.5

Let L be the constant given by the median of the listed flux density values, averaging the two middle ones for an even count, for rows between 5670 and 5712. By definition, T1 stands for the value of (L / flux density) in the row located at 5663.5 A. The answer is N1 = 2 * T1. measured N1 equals 1.999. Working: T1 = 1.00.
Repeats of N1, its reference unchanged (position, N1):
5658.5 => 1.984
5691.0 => 1.985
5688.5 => 1.966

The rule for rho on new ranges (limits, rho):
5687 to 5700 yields 5688.5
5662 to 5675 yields 5663.5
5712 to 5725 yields 5713.5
